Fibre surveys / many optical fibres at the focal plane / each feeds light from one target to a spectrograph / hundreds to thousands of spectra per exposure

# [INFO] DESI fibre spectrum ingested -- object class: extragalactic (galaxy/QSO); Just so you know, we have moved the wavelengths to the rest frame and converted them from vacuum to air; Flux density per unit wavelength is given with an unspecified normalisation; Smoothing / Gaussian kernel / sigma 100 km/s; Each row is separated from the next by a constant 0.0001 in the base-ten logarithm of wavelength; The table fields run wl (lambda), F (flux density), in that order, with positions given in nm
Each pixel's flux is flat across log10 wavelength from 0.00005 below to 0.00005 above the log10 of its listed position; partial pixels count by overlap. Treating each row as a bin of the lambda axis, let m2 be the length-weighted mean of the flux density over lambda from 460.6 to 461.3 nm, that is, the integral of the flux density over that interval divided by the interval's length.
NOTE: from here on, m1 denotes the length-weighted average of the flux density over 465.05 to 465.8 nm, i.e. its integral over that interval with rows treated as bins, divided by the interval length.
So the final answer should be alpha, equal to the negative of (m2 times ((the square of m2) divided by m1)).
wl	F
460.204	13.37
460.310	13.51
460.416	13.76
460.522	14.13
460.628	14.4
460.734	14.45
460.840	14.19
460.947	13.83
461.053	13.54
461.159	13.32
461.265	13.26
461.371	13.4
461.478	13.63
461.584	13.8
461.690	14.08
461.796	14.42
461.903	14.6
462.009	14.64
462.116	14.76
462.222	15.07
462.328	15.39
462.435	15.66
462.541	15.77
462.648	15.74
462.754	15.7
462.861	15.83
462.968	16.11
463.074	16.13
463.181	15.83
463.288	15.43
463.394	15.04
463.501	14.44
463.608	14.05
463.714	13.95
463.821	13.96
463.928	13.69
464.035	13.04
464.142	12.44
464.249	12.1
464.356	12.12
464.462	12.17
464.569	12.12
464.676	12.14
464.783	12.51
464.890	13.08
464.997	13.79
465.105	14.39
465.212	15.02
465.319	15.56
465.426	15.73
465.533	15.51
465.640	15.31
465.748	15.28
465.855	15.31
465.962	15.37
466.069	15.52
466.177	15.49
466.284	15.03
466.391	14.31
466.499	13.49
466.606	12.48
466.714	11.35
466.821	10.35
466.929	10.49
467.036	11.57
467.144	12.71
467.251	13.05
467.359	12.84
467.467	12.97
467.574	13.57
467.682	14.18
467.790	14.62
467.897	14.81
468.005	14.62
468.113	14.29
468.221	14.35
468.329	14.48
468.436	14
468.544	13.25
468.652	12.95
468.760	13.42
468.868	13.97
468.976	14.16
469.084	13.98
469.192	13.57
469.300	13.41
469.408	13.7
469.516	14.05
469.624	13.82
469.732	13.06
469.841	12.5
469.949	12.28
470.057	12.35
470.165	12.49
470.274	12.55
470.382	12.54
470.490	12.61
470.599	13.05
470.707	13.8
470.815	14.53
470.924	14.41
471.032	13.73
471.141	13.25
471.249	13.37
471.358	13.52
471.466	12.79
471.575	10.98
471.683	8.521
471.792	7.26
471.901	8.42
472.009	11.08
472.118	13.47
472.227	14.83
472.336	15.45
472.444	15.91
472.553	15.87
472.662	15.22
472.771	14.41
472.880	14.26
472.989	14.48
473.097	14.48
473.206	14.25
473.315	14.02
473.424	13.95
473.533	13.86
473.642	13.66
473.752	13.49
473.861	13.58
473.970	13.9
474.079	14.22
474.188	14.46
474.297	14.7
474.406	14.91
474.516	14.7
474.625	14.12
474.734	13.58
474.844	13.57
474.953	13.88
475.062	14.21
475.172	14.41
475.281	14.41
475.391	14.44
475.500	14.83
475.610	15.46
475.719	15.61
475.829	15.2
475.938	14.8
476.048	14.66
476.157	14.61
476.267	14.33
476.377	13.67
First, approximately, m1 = 15.2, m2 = 13.8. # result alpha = -174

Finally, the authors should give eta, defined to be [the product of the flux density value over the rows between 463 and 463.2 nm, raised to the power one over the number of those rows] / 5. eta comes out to 3.2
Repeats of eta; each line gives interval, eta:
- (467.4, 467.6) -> 2.7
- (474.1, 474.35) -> 2.9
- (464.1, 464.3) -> 2.5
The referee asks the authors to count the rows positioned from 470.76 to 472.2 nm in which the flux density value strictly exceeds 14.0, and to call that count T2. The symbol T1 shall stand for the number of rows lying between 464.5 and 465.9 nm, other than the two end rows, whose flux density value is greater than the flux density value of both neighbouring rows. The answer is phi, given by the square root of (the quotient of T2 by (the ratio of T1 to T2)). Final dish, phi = 2.0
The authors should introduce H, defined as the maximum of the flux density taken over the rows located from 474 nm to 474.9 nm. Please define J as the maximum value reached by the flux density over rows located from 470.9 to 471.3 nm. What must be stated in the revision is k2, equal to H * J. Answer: 215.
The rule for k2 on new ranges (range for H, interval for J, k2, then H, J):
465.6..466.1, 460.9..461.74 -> 219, 15.52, 14.08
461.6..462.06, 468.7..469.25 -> 207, 14.64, 14.16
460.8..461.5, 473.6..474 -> 197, 14.19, 13.9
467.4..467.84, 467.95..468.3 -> 214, 14.62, 14.62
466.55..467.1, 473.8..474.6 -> 186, 12.48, 14.91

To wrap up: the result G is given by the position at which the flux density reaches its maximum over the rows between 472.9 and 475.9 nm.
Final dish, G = 475.719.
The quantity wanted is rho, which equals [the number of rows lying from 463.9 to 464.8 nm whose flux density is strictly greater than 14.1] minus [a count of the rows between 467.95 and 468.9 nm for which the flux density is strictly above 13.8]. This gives -6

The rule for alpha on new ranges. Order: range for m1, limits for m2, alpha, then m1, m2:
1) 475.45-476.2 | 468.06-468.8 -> -176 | 15.0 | 13.8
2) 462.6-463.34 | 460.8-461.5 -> -158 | 15.8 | 13.6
